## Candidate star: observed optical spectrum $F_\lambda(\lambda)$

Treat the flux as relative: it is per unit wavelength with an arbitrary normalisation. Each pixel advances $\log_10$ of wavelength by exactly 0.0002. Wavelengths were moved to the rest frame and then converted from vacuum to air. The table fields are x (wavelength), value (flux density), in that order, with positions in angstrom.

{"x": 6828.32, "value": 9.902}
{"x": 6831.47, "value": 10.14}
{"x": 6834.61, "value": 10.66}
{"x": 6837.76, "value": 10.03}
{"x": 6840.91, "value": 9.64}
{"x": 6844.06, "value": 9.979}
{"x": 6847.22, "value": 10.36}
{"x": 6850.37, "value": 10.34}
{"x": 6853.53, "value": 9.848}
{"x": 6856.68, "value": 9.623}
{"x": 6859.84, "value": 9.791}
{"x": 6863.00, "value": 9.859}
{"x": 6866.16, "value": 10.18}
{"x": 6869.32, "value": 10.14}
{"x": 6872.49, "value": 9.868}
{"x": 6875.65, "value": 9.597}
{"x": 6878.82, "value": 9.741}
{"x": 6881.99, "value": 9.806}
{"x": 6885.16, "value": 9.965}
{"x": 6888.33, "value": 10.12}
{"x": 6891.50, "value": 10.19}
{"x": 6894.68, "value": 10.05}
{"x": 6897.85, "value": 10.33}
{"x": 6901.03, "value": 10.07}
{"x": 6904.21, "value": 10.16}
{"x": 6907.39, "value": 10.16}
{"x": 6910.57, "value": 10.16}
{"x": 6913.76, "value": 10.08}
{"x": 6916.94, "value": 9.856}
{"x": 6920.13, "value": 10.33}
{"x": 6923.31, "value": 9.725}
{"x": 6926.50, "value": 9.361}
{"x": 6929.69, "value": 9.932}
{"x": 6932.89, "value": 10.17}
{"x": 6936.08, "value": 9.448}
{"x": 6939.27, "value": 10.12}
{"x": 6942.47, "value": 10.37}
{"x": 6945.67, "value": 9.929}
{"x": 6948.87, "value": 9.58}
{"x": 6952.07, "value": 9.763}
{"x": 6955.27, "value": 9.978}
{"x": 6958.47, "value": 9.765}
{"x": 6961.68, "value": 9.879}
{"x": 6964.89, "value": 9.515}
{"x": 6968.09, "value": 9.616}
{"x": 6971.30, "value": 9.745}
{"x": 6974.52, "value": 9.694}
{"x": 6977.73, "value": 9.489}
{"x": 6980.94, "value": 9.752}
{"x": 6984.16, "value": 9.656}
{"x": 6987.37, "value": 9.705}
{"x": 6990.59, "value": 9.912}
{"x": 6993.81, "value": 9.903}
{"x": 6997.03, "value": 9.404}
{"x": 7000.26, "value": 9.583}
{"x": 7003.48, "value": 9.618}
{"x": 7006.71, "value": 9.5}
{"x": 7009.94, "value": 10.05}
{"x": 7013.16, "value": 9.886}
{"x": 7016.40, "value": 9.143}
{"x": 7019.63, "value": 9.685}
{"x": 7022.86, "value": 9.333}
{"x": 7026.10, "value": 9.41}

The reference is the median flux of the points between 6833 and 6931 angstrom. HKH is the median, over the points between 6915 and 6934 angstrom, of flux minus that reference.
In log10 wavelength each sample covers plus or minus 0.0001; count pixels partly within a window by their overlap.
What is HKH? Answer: -0.14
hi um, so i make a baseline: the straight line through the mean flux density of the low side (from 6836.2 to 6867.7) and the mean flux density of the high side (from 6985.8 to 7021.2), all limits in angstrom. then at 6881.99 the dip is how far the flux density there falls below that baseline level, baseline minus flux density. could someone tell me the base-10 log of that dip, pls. -1.0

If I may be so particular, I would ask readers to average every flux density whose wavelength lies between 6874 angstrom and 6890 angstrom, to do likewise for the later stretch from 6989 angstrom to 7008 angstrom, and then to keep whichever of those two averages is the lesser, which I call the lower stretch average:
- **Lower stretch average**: 9.65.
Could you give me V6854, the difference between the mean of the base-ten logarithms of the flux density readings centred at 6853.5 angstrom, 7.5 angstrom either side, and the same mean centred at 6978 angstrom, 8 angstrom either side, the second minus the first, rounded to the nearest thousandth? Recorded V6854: -0.014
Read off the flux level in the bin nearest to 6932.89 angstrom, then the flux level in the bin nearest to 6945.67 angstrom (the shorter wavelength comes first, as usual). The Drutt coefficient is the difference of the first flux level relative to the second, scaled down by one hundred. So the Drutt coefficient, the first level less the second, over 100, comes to 0.002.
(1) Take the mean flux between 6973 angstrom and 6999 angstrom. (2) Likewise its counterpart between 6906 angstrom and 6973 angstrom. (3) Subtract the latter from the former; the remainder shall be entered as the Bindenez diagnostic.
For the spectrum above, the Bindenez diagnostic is -0.19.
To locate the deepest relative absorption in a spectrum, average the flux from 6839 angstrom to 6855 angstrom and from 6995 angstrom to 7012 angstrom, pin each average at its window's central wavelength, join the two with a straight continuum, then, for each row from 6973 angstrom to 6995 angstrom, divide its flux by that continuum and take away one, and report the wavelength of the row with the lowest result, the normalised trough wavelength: 6977.73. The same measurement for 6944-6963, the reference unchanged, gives 6948.87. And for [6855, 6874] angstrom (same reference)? 6856.68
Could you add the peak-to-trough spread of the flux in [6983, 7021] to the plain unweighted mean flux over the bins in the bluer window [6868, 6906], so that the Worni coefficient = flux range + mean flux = 10.9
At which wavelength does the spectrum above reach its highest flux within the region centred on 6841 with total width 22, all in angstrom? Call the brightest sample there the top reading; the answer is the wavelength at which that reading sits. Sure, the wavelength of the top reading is 6834.61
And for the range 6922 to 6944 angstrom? 6942.47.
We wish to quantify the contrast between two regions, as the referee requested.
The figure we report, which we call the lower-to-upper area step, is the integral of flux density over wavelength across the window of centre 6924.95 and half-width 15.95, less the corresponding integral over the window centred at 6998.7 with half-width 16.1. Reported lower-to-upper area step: 3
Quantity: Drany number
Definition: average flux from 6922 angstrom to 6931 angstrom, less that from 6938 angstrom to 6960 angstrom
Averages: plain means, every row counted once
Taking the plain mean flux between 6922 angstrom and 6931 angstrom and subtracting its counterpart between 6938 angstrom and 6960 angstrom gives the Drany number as -0.26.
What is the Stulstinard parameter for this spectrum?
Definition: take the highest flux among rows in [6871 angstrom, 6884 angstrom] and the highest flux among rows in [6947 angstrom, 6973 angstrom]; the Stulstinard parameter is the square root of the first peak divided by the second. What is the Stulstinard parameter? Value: 0.994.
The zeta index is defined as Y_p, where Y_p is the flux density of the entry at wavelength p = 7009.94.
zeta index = 10.05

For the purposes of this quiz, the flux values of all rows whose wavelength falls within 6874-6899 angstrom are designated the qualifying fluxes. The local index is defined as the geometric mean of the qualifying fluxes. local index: 9.97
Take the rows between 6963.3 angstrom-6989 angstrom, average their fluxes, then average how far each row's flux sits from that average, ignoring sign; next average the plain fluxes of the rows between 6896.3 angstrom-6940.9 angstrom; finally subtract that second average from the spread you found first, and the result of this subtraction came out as -9.91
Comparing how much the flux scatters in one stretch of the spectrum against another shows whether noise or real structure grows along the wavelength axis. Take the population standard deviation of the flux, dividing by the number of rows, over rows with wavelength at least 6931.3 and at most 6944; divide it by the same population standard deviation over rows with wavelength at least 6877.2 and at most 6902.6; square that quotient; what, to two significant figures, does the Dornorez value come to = 3.7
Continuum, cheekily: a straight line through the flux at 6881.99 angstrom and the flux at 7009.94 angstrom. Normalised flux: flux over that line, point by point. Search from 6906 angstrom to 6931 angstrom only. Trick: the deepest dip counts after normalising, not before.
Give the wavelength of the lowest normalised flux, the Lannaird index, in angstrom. 6926.50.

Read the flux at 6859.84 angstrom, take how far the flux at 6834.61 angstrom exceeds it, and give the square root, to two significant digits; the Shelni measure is 0.93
